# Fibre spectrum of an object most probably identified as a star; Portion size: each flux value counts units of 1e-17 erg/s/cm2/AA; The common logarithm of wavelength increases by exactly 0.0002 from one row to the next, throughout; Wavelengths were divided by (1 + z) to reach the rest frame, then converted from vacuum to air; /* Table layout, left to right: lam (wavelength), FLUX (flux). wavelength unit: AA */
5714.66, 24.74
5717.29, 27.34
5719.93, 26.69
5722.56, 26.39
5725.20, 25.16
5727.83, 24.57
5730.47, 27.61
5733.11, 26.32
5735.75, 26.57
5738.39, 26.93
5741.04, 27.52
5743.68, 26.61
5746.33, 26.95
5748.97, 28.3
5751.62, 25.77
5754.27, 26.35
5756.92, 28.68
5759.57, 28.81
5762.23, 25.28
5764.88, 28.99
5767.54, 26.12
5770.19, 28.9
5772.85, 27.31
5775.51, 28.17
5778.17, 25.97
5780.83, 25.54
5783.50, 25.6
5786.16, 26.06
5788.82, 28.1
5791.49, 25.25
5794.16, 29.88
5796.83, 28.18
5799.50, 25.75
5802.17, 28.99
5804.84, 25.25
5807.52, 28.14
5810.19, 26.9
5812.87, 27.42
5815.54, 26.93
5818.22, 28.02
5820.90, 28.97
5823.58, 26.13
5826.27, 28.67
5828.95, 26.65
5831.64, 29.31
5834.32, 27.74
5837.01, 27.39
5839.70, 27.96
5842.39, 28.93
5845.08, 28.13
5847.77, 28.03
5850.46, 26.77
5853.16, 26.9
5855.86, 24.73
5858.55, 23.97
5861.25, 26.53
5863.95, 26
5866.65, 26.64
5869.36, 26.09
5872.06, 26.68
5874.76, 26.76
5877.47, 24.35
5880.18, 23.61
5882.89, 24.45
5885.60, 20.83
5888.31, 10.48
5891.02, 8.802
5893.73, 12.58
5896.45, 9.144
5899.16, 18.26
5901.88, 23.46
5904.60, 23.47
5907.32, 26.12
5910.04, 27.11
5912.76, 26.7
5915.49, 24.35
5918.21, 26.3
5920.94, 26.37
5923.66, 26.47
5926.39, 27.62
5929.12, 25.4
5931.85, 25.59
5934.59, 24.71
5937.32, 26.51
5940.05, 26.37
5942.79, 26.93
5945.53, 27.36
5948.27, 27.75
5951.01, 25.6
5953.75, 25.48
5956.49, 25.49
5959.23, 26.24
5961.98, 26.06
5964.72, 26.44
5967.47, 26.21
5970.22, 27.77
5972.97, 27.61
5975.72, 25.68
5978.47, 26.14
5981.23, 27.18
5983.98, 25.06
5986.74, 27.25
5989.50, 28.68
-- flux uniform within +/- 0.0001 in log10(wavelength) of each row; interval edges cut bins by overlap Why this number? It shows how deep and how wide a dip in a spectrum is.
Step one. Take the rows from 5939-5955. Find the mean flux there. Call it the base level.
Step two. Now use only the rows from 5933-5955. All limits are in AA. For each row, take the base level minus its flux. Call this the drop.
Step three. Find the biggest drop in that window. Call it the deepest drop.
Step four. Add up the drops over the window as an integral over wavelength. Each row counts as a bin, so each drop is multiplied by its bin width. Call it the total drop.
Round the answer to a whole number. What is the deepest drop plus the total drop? 7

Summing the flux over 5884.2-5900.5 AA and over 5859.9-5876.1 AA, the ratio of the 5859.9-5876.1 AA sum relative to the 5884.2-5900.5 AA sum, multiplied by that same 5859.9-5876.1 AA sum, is 314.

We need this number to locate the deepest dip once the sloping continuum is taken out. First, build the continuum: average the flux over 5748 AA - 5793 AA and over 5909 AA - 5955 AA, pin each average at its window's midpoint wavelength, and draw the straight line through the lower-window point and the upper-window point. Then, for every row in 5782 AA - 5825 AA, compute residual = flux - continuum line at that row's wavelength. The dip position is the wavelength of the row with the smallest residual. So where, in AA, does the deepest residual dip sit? 5791.49 AA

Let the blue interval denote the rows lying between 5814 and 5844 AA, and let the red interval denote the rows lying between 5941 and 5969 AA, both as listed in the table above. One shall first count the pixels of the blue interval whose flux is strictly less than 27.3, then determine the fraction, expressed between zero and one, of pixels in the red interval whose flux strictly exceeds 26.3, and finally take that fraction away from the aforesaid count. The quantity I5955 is 3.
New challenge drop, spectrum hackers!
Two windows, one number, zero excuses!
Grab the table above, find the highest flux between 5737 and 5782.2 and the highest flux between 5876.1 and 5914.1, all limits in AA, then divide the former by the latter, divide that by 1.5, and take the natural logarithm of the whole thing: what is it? -0.338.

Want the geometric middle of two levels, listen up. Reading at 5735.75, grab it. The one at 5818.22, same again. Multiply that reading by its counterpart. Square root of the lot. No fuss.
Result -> 27.3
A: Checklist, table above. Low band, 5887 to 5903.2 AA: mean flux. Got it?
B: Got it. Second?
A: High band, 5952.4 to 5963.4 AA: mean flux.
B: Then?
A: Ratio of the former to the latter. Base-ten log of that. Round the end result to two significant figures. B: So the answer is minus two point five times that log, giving 0.68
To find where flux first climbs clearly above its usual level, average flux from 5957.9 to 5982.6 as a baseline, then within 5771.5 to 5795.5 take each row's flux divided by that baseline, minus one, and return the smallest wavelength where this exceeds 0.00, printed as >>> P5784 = 5772.85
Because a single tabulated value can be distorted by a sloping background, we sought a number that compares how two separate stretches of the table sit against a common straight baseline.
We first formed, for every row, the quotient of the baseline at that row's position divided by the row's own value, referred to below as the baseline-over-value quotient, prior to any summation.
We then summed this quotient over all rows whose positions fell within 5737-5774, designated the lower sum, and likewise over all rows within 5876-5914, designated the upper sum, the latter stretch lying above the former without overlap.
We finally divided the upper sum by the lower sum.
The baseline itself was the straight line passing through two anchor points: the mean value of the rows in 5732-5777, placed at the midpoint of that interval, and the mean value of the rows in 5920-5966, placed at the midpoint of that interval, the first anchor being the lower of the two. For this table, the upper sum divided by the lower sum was 1.56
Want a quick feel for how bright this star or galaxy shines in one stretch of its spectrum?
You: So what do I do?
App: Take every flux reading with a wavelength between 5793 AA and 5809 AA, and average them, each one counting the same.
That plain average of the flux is 27.7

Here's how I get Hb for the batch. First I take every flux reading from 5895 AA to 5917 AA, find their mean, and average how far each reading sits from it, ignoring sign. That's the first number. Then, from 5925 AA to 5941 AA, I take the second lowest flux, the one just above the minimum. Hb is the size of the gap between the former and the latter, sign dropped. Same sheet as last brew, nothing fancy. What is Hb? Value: 21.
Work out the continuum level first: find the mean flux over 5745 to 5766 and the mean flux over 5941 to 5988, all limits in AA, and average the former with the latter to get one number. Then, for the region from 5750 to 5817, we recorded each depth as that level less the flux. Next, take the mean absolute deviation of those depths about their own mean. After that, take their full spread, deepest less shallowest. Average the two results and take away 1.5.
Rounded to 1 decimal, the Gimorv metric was 1.5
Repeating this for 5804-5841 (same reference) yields 1.0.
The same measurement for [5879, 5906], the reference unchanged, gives 9.2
